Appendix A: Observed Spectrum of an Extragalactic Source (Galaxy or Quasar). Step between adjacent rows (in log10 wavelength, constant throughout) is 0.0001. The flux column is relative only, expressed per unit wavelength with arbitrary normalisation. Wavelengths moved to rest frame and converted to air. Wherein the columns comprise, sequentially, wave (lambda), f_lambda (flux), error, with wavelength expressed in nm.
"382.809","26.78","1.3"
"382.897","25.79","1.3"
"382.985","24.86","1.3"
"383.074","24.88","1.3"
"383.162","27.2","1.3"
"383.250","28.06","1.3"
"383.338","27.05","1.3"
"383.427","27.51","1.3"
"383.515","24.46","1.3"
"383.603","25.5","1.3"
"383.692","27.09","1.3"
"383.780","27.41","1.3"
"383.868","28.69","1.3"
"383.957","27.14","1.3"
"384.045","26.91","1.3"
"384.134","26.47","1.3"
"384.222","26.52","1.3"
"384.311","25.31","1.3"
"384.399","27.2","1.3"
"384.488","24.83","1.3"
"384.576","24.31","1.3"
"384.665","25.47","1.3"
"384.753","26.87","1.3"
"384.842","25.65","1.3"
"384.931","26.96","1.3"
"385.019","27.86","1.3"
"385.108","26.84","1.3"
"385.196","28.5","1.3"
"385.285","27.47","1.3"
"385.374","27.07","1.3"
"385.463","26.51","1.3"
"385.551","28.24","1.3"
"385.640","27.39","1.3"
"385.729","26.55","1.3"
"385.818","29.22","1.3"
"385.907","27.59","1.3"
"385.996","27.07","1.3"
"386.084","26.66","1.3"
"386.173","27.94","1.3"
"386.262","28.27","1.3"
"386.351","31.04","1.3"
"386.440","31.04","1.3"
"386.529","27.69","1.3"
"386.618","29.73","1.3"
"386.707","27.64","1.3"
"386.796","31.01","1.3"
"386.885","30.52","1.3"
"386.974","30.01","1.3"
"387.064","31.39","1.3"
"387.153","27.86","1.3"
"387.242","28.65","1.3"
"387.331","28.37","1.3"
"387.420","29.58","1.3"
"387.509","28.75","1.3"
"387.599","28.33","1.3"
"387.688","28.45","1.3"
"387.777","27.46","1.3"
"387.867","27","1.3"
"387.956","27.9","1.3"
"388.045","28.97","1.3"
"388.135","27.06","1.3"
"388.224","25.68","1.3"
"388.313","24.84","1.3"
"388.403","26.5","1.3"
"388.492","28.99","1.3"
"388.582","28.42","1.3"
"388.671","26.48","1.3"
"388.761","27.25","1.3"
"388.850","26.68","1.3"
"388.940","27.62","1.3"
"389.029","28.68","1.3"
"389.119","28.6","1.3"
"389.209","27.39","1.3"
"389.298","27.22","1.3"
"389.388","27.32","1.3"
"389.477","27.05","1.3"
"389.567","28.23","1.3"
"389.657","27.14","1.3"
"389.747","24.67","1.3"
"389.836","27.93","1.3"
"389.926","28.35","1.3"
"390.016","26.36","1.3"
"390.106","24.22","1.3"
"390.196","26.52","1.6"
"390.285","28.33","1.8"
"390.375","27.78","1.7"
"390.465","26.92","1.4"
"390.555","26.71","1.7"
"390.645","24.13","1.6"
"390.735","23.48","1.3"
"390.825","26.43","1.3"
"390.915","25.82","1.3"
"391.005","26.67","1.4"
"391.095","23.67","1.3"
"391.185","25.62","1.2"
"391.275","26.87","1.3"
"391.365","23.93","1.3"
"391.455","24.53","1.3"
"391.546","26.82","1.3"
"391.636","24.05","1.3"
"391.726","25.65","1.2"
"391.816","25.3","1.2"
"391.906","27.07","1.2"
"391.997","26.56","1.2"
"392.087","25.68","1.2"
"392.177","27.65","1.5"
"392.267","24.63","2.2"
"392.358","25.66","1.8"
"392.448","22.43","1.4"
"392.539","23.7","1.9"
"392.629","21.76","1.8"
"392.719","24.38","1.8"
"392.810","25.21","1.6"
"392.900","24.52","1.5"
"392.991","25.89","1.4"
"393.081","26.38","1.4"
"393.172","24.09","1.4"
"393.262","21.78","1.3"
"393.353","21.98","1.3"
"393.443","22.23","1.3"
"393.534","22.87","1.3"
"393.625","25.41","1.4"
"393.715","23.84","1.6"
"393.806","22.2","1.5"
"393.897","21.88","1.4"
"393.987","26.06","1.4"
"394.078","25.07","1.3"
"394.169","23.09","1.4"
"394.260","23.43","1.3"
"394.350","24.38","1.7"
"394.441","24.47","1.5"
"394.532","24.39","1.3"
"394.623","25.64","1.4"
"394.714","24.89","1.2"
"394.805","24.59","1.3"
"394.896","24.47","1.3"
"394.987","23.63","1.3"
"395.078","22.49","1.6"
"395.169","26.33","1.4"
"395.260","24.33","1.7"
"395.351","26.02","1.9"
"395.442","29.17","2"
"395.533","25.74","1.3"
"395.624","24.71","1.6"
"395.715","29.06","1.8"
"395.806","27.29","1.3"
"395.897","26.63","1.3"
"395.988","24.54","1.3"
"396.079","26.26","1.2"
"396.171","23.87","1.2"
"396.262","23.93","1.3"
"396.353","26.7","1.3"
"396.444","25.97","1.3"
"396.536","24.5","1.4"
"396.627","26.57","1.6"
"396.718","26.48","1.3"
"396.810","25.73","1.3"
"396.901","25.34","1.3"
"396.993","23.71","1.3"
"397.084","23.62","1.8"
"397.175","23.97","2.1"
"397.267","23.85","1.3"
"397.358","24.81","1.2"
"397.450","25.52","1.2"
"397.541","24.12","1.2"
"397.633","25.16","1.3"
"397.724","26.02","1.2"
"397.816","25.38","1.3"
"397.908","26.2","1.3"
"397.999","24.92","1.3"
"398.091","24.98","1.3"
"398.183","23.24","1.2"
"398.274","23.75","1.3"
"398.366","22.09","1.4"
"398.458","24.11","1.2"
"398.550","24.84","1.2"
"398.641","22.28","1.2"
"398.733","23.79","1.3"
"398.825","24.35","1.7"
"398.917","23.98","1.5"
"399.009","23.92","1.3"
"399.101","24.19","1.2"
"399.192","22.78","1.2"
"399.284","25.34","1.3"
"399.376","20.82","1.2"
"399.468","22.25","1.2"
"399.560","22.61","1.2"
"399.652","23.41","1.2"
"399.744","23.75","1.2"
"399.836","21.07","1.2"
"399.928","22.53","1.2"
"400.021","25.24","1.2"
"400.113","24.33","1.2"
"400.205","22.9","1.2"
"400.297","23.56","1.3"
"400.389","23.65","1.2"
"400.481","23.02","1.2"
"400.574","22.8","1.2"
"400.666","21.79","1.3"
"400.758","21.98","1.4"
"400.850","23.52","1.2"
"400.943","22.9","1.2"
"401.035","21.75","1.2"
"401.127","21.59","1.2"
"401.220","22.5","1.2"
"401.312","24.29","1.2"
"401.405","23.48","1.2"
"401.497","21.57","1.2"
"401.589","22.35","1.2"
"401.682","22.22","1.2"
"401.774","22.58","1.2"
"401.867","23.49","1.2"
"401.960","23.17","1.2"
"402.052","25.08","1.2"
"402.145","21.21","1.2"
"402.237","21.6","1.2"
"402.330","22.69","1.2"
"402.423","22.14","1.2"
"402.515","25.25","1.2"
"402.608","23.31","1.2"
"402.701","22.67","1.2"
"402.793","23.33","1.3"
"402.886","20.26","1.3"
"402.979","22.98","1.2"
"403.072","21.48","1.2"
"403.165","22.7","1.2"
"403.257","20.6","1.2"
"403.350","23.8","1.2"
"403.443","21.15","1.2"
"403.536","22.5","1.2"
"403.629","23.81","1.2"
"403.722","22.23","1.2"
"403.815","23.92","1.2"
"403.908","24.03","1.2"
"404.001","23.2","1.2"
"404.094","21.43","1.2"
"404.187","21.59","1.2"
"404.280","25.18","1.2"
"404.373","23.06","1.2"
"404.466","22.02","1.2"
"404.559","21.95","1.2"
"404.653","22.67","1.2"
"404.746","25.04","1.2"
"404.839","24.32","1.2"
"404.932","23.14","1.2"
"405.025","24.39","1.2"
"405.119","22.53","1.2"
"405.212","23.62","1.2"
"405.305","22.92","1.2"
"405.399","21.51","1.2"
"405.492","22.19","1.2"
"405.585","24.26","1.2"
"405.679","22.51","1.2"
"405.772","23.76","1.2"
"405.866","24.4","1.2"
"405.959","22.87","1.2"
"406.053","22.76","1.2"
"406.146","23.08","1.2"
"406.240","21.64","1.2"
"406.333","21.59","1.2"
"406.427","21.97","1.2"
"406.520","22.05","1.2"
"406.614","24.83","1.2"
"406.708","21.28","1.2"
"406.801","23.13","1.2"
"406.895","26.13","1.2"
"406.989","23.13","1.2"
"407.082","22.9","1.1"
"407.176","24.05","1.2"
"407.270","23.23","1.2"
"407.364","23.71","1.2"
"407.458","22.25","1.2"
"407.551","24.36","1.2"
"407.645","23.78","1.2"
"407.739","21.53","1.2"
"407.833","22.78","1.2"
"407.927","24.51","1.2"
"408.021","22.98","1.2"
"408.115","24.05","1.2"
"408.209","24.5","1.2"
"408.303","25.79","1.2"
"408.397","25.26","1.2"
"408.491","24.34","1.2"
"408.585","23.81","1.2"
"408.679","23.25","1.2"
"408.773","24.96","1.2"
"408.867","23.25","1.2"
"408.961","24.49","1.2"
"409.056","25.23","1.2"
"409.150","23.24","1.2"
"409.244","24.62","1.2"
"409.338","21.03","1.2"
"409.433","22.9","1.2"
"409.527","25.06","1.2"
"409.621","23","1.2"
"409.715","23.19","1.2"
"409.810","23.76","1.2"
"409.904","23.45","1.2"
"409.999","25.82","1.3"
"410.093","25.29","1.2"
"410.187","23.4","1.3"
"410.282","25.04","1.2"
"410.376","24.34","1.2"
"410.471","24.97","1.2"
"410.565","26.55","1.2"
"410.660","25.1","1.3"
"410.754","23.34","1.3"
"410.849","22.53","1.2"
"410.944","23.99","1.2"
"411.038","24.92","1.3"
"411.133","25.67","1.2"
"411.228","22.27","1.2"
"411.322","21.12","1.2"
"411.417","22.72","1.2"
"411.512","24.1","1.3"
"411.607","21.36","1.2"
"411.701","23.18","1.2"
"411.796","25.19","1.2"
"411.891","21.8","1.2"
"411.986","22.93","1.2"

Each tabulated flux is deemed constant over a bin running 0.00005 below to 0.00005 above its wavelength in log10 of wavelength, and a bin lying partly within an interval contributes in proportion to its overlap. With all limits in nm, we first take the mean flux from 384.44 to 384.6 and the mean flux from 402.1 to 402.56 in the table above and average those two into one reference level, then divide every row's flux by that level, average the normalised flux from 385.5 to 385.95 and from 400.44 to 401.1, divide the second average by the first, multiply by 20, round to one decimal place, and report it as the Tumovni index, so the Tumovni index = 16.2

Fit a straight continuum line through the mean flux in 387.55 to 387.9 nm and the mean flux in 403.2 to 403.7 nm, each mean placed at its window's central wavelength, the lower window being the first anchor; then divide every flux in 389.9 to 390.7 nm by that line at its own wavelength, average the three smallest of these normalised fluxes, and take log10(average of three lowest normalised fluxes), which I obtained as -0.034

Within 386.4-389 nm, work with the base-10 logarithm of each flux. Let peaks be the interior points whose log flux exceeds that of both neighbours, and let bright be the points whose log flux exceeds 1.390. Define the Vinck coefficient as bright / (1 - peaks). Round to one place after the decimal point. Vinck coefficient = -3.6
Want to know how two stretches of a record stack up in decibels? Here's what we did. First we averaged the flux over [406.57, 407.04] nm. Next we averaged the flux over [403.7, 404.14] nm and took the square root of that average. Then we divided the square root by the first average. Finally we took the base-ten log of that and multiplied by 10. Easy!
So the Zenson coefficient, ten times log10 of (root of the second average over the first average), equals -6.94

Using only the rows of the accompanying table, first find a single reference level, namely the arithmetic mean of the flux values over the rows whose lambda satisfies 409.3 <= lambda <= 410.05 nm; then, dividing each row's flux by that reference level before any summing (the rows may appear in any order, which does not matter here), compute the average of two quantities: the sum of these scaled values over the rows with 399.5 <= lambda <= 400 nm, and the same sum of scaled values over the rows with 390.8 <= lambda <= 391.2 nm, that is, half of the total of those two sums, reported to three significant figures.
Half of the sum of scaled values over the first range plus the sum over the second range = 5.13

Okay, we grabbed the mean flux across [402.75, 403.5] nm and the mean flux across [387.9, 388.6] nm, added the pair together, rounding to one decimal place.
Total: 49.3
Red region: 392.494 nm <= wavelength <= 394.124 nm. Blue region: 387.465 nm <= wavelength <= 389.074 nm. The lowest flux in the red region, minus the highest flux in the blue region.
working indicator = -7.2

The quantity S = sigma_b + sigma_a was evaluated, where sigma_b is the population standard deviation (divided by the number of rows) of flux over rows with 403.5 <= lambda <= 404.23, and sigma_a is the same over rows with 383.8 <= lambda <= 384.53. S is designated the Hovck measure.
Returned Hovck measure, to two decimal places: 2.09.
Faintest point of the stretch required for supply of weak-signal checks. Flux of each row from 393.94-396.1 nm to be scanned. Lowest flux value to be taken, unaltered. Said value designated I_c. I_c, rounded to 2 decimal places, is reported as 22.49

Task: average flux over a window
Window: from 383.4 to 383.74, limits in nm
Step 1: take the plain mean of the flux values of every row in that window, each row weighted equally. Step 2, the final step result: 26.1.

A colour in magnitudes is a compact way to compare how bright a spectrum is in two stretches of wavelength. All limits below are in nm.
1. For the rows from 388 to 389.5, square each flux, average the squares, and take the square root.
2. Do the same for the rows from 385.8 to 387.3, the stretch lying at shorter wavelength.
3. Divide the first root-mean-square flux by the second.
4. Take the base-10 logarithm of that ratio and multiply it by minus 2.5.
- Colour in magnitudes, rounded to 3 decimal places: 0.065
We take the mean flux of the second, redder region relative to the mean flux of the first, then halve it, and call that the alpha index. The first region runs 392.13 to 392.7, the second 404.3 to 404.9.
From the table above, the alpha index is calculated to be 0.48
